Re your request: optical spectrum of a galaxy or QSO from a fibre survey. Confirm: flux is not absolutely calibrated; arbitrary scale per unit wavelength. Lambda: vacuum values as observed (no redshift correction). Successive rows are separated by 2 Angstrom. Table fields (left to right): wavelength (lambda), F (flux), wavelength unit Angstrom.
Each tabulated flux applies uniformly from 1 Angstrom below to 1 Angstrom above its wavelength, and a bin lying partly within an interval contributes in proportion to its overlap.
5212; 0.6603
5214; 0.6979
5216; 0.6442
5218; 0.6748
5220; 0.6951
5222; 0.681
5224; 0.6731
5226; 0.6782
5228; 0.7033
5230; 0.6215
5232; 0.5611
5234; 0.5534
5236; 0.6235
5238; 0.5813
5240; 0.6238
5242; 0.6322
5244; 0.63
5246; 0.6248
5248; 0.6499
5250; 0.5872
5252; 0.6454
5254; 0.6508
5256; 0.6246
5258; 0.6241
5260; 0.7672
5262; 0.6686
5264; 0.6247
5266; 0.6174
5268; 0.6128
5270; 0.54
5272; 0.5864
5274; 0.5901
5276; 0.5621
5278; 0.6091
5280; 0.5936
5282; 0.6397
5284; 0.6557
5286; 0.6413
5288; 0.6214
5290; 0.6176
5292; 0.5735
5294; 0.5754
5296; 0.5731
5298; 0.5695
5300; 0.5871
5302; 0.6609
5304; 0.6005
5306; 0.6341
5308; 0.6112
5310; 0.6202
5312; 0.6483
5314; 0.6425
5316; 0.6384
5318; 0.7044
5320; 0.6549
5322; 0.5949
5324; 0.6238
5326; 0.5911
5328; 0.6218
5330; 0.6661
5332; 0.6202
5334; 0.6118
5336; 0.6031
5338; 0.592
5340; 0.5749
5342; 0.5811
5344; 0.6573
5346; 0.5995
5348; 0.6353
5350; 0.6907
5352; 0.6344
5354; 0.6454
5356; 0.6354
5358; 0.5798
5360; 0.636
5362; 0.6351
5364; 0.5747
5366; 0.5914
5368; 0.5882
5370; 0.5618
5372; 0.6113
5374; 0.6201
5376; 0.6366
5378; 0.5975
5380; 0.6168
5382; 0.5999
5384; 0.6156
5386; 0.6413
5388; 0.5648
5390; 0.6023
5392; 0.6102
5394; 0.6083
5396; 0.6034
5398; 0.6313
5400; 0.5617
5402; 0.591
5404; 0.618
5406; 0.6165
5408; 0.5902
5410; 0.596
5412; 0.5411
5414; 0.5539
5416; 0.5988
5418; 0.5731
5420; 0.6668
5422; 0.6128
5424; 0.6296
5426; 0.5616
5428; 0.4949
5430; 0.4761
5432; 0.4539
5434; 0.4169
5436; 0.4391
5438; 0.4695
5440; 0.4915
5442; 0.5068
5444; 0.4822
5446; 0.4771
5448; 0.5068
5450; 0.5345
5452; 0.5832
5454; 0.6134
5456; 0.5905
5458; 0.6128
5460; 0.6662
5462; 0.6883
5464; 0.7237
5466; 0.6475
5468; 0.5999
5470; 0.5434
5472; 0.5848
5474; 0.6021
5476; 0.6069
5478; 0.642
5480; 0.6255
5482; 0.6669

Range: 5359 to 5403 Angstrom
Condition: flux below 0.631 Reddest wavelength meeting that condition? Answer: 5402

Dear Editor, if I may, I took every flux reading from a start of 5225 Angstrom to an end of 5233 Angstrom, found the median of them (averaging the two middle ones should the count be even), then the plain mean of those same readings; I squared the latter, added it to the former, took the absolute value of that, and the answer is 1.06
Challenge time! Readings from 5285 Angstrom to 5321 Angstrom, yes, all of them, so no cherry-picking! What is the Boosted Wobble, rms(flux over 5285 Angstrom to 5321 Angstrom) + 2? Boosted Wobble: 2.62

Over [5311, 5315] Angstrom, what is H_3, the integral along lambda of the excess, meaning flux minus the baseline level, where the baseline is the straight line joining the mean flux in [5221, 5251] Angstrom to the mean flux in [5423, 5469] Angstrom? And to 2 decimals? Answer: 0.18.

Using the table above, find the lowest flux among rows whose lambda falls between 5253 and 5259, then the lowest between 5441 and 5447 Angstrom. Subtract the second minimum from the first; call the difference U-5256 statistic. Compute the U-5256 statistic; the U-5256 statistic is 0.15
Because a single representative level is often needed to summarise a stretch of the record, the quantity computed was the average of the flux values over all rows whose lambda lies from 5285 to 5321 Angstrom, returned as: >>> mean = 0.62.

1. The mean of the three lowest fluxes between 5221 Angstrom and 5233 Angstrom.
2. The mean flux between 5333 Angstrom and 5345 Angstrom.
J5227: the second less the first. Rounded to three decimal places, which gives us -0.015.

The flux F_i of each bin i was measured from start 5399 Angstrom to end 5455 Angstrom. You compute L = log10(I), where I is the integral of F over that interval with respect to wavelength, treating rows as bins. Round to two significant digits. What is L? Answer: 1.5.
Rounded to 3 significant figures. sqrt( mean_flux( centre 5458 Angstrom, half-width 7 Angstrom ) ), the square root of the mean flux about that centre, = 0.800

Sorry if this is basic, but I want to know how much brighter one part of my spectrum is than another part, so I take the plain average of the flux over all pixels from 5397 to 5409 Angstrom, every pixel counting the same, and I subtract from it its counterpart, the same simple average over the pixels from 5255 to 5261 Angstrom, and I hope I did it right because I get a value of -0.071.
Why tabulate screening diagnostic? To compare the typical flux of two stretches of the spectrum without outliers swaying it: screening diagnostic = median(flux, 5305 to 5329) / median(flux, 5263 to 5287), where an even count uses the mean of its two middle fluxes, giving 1.03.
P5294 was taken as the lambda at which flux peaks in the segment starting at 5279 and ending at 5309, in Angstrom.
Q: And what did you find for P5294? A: 5302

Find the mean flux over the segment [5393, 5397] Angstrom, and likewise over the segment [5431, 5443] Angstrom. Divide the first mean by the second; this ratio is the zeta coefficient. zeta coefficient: 1.31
